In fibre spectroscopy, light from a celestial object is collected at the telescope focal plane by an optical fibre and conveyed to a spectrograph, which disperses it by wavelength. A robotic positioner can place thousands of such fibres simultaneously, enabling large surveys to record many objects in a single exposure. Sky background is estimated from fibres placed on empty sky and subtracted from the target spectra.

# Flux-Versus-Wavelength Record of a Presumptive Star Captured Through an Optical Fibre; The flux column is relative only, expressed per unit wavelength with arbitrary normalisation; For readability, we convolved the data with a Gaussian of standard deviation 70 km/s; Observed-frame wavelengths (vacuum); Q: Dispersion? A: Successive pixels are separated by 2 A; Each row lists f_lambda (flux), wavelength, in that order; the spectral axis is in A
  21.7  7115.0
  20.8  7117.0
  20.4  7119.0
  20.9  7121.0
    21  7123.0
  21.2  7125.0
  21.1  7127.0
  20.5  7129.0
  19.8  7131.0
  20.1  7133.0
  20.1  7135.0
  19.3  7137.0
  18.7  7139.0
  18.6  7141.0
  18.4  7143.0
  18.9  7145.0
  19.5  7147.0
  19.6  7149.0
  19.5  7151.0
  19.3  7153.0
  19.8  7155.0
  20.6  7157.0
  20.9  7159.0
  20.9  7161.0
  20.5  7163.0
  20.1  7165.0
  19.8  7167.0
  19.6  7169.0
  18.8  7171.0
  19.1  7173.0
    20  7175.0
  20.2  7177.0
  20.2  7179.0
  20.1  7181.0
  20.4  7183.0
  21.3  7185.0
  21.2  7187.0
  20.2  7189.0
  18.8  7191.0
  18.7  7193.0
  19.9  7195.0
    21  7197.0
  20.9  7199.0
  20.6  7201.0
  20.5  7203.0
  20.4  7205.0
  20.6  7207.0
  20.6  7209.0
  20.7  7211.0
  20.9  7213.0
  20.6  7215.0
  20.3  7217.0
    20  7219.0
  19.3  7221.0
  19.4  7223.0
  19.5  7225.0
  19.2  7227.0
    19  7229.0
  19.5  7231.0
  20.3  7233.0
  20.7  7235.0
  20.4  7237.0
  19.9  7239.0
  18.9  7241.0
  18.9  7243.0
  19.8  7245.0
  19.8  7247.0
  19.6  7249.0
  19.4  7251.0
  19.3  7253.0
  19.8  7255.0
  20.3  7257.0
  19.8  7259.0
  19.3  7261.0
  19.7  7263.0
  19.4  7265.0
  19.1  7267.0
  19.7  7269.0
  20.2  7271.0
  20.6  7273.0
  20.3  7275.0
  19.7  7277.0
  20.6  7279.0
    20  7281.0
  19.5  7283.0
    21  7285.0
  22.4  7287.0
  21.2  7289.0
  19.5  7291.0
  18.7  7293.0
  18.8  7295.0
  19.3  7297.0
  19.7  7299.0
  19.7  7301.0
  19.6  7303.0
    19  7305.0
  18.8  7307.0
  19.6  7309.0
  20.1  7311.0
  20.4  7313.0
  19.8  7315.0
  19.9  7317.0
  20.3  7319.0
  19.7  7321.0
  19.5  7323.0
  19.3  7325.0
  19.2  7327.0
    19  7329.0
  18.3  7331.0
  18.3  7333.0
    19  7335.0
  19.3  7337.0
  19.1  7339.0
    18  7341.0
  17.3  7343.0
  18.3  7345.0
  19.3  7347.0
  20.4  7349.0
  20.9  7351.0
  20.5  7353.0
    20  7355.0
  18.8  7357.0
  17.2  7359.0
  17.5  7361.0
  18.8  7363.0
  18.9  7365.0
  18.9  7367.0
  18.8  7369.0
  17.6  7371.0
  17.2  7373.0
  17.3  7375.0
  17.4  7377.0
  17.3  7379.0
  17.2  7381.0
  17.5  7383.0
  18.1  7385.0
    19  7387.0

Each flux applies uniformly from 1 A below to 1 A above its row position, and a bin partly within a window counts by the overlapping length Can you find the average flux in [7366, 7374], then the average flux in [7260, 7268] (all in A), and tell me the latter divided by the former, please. 1.07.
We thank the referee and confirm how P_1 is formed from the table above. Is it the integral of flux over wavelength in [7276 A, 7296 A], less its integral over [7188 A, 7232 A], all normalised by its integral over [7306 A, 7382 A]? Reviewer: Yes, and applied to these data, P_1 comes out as -0.33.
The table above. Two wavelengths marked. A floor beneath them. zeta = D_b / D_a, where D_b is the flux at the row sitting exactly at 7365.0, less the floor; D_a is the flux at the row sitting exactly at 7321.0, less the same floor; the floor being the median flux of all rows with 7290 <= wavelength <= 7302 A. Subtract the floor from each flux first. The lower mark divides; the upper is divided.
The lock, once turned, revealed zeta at -1.7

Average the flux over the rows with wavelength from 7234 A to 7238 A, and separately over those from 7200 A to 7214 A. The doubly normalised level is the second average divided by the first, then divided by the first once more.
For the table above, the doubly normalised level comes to 0.049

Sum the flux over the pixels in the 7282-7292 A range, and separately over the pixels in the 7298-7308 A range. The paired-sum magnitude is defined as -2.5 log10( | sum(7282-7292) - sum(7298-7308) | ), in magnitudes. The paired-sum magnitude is -2.1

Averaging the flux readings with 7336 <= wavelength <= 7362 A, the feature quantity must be 19.0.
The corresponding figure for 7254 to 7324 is 19.9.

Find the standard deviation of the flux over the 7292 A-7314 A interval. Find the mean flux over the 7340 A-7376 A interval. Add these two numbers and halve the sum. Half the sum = 9.6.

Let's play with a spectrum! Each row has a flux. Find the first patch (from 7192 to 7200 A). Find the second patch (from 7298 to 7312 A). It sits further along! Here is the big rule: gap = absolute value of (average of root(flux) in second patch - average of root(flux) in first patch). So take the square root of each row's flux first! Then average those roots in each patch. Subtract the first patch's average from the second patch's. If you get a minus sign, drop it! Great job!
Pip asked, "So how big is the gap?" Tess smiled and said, 0.069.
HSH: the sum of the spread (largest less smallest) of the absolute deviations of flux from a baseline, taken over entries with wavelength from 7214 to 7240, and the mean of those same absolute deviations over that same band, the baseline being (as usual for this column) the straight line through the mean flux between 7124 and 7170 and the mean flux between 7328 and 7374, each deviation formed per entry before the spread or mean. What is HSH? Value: 1.8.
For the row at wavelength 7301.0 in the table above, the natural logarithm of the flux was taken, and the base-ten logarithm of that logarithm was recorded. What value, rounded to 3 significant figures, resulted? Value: 0.474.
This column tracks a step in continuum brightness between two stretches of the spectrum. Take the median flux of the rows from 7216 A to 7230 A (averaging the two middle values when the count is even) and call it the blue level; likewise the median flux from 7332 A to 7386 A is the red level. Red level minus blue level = -1.1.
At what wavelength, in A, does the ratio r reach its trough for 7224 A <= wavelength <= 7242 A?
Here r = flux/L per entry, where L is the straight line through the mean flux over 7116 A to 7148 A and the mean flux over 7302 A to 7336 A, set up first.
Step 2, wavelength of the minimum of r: 7241.0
